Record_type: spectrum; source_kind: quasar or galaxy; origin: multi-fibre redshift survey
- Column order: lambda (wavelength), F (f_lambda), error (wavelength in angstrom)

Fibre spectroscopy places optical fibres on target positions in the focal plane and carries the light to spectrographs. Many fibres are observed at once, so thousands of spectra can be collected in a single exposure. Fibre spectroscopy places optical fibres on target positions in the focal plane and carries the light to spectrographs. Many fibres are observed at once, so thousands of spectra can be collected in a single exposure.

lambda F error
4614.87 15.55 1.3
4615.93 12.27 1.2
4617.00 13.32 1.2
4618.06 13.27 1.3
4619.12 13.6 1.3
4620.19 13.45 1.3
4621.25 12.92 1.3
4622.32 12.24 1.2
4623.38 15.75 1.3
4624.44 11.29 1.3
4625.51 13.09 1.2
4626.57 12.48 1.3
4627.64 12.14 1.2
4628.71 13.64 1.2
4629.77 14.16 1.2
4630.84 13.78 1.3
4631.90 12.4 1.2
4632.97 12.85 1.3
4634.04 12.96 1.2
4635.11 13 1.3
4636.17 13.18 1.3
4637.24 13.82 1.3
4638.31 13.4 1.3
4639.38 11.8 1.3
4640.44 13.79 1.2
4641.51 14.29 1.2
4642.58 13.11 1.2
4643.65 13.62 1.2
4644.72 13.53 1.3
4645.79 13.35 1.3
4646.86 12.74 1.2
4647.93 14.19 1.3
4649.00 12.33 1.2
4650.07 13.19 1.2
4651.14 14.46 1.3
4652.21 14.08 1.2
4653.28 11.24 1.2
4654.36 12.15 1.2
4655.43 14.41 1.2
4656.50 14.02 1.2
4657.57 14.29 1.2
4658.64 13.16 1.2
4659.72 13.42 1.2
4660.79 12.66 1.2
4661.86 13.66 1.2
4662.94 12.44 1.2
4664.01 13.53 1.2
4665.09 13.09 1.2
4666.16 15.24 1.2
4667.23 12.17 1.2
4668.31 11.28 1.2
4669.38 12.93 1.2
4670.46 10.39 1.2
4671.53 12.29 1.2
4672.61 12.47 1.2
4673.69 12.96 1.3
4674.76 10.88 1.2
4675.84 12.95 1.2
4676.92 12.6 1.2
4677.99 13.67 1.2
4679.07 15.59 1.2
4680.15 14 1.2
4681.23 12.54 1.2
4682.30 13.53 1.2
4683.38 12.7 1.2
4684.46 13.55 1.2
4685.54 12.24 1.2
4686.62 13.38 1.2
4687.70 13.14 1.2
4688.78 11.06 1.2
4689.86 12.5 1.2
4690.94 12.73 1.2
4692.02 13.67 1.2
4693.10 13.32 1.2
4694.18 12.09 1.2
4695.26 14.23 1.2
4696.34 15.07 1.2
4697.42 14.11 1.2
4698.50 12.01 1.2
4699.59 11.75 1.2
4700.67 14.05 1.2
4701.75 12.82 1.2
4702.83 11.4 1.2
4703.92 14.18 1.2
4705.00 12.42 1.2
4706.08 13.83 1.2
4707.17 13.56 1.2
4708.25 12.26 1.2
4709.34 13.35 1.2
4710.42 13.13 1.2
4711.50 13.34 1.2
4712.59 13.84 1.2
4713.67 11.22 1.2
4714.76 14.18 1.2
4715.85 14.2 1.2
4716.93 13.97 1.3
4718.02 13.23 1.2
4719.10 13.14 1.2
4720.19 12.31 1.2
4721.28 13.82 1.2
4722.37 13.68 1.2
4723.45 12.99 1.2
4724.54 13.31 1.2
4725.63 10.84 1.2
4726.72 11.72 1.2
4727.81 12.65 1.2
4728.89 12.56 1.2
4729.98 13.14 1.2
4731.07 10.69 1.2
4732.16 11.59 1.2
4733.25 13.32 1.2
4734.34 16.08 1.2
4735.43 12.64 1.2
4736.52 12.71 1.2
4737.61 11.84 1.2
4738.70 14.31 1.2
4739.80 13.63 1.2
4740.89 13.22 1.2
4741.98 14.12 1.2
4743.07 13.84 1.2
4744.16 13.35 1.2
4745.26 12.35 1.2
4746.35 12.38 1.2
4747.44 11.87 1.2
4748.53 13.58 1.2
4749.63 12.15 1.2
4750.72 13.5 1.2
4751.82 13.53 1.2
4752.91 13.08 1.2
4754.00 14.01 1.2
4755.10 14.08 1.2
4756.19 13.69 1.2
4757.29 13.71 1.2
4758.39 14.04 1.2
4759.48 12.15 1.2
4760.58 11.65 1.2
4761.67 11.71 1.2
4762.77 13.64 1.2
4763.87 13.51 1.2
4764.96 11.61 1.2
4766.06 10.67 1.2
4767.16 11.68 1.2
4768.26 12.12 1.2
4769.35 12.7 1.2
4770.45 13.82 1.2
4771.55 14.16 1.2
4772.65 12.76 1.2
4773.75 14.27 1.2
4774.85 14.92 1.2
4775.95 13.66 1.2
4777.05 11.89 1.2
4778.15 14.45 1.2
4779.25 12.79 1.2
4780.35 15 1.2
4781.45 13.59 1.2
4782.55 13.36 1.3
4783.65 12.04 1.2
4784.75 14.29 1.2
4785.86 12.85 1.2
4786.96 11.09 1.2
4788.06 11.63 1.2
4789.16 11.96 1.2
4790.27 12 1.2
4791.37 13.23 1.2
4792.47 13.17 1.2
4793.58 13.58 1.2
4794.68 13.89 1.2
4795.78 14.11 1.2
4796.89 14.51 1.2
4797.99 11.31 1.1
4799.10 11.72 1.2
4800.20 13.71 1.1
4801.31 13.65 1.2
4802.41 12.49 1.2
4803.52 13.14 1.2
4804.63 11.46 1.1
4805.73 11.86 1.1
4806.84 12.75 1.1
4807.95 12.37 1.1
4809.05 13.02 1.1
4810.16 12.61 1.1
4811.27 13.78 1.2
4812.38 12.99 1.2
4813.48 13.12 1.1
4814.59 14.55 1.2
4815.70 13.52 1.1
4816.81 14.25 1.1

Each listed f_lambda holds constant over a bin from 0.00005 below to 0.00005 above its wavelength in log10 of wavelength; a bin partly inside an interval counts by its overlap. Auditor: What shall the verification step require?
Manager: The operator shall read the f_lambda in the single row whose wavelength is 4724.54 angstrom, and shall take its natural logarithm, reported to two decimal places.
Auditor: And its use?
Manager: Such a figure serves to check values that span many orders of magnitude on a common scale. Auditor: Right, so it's 2.59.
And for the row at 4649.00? 2.51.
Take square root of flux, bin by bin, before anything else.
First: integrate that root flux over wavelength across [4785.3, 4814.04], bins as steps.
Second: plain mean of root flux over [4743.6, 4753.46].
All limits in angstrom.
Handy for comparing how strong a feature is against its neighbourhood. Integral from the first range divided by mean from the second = 28.6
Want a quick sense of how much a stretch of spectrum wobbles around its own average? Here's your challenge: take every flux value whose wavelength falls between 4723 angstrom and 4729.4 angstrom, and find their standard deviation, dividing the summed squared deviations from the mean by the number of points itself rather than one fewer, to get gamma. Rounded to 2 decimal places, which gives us 0.83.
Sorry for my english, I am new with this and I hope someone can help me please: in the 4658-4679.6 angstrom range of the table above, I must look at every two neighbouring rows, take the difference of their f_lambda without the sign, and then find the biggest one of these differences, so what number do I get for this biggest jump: 3.1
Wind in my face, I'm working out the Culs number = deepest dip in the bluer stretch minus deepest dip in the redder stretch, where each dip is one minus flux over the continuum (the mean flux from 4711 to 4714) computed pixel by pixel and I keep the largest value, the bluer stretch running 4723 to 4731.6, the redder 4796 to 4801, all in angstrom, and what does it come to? 0.05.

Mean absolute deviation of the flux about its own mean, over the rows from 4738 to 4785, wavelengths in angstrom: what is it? 0.86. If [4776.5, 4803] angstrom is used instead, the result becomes 0.95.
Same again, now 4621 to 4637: 0.70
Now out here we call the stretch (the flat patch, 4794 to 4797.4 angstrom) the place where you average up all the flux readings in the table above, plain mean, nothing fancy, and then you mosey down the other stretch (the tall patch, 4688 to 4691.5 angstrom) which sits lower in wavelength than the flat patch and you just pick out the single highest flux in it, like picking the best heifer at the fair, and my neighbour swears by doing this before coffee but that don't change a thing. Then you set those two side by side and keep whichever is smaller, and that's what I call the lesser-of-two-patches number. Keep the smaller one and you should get 12.7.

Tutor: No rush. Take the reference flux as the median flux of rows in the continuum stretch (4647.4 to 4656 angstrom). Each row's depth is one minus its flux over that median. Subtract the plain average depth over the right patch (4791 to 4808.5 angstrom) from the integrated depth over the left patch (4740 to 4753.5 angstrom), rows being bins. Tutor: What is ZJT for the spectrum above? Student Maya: 0.48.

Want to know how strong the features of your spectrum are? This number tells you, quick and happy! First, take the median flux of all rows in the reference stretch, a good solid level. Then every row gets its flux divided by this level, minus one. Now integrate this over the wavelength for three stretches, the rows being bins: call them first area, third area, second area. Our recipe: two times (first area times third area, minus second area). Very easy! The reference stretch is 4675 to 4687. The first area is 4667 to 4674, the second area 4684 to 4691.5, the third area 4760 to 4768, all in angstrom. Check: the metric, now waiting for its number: 1.9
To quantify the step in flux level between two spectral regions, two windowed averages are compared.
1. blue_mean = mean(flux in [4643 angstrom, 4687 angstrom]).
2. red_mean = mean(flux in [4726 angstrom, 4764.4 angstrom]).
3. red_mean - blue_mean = -0.1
